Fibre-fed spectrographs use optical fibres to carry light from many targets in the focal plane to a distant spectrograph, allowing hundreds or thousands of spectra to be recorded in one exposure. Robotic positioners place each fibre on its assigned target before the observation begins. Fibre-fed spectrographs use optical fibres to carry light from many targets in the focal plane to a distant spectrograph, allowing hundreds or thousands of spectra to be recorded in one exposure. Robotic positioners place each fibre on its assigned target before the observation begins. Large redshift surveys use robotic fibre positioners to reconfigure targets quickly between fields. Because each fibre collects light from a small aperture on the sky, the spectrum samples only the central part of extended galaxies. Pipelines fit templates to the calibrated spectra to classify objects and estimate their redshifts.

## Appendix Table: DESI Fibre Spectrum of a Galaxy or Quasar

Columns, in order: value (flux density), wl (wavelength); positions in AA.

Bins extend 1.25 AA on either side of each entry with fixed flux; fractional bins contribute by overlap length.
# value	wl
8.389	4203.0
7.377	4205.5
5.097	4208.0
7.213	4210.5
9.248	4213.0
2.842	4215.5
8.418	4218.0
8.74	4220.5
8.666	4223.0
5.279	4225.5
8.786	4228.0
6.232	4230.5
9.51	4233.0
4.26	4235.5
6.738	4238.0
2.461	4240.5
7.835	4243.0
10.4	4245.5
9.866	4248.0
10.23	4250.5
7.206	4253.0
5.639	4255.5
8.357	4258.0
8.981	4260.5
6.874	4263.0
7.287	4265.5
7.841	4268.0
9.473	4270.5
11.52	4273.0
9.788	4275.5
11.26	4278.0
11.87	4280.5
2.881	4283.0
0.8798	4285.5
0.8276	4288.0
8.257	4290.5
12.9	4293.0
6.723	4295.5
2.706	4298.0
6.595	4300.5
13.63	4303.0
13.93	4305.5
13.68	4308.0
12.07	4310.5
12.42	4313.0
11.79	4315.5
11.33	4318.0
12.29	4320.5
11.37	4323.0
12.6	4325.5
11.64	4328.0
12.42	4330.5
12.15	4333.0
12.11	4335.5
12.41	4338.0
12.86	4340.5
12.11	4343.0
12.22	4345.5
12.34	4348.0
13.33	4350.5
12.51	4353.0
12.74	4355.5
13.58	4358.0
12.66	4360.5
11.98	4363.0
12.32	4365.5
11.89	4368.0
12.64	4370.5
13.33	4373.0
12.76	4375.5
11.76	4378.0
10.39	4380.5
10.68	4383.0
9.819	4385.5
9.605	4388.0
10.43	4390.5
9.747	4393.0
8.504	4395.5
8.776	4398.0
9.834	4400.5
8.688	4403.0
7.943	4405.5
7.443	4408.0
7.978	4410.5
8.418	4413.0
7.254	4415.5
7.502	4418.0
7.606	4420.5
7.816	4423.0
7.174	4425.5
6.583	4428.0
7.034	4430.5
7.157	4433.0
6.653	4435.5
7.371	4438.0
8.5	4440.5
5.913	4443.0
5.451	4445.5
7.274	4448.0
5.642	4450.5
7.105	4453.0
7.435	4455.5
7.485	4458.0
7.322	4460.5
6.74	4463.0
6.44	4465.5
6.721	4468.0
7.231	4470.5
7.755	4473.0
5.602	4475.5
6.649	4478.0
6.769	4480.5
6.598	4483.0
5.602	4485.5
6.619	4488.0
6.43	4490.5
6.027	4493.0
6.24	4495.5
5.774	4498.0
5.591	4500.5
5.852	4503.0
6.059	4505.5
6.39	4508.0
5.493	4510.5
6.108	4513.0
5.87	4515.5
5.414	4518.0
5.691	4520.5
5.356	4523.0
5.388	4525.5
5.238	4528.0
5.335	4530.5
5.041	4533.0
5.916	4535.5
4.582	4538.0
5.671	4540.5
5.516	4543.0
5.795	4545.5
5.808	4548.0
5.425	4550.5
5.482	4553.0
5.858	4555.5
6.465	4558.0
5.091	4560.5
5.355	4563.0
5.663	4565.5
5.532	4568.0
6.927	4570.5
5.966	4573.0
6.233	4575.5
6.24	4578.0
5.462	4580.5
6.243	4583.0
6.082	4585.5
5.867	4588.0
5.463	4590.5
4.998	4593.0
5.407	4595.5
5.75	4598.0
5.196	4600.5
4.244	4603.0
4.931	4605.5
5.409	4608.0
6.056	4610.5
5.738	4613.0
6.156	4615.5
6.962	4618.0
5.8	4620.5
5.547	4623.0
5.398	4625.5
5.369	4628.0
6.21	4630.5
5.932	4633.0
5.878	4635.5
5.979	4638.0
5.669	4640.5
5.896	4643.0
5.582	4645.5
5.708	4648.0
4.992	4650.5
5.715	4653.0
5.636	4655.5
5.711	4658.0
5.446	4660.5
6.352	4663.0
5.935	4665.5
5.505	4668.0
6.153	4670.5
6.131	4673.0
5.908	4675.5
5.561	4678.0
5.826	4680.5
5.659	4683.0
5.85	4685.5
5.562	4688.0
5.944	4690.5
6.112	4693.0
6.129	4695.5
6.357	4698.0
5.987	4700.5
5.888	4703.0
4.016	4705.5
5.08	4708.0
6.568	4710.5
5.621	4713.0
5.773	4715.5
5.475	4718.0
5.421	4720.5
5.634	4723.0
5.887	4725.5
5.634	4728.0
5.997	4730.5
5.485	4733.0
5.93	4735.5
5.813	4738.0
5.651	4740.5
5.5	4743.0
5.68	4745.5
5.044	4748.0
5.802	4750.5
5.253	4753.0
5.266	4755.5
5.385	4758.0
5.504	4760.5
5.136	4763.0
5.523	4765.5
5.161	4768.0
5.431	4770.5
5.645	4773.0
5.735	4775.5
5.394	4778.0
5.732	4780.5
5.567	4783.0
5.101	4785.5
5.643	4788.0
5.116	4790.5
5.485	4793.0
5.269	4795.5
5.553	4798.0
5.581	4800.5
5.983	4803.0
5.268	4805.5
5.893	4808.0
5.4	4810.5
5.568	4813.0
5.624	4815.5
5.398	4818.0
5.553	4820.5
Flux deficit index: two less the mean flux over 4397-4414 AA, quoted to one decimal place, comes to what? -6.4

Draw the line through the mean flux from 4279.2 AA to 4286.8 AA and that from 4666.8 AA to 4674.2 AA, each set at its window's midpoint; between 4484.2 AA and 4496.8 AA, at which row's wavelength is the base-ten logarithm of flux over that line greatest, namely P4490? 4488.0 AA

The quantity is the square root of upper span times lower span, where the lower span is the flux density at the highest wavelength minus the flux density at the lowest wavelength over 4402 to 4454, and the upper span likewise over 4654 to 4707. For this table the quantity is 1.6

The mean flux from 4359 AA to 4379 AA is 12.4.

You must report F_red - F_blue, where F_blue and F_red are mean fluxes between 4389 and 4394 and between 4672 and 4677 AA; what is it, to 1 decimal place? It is -4.1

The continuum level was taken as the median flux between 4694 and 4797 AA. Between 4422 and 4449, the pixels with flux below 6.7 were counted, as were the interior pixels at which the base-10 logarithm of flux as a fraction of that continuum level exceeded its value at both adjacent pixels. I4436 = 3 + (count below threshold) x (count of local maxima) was 11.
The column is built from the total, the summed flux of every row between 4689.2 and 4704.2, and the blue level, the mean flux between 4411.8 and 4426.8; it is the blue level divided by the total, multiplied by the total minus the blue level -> 6.0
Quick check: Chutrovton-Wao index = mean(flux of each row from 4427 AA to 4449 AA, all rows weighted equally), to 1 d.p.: 6.9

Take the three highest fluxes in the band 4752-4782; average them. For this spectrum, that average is 5.7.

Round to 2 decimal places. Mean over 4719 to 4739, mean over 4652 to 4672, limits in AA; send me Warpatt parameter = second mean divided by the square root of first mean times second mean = 1.01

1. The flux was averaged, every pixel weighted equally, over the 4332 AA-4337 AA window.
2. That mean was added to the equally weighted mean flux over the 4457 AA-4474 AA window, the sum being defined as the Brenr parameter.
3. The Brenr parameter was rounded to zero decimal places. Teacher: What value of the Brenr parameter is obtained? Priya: 19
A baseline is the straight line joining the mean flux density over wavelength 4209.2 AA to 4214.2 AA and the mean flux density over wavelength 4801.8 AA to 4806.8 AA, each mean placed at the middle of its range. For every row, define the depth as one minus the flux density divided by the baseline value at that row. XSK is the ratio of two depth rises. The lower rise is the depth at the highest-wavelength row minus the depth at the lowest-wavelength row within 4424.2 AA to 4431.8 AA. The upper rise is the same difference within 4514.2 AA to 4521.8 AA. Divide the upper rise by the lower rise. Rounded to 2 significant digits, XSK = 1.4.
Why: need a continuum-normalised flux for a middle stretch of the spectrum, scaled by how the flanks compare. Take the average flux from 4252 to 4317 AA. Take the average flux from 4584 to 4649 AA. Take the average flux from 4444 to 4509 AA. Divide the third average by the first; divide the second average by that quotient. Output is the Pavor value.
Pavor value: 7.6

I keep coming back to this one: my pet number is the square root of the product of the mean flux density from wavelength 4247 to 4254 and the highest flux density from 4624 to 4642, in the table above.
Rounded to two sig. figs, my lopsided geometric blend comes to 7.5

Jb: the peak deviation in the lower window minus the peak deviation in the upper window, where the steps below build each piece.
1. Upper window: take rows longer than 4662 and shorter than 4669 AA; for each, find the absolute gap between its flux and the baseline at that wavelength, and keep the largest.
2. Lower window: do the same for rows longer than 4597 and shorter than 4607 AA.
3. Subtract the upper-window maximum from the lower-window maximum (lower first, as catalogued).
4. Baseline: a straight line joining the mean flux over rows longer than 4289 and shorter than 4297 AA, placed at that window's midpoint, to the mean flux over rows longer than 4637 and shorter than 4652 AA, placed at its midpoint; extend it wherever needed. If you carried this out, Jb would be 0.9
